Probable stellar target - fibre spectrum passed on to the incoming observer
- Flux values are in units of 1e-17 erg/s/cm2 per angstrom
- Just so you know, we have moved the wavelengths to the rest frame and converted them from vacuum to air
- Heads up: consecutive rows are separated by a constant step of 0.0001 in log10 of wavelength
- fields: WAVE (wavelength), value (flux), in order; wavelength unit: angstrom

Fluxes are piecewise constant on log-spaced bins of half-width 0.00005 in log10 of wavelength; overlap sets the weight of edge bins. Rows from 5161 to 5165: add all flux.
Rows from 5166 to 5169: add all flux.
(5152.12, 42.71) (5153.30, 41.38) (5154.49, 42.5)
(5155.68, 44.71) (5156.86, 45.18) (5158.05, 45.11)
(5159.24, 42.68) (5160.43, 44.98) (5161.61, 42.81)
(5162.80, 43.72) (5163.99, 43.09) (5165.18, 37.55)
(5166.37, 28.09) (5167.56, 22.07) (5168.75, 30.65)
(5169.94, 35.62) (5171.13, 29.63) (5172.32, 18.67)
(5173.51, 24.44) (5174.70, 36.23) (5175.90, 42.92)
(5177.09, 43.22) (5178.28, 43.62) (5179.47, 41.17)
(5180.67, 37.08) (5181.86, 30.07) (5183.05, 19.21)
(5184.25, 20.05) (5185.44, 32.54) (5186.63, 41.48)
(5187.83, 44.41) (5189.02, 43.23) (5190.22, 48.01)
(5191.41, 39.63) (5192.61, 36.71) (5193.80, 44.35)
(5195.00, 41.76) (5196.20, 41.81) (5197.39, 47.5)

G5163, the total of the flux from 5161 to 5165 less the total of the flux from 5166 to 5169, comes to 49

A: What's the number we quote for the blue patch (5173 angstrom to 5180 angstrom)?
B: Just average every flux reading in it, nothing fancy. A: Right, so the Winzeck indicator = 39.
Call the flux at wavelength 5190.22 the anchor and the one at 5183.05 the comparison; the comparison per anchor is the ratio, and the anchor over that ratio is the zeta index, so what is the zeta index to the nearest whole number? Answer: 120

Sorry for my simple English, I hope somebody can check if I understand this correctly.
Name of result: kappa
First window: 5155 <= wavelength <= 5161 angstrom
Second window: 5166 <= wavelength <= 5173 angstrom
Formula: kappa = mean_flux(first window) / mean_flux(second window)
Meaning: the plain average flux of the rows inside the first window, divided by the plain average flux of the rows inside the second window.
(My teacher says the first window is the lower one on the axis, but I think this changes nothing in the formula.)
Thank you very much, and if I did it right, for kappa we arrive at 1.6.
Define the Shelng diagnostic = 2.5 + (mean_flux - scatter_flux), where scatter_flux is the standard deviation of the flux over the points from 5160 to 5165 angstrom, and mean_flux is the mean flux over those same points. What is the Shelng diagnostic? 45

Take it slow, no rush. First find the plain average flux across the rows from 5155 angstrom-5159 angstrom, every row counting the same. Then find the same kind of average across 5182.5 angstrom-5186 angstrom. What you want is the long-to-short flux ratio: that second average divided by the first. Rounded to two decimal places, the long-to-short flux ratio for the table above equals 0.53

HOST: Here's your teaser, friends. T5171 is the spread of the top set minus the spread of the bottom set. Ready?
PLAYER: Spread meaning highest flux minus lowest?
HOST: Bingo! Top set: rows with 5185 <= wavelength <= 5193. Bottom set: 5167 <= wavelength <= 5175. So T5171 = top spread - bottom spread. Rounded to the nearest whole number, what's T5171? -2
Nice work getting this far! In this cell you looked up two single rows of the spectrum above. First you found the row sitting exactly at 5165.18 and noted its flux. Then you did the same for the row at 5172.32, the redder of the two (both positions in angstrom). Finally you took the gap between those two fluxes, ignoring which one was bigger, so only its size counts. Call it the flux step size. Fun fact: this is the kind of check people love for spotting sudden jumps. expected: 19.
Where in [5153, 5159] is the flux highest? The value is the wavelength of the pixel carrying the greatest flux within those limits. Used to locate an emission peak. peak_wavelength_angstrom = 5156.86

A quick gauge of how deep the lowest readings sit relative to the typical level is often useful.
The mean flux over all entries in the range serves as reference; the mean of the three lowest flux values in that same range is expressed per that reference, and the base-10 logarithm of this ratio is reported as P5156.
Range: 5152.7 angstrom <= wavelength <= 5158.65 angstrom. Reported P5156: -0.009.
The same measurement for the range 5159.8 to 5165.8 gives -0.013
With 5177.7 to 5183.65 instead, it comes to -0.075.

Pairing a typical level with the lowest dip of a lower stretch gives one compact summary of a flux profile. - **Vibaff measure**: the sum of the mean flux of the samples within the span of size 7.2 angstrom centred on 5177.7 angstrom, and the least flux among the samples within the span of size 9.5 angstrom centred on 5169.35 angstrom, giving 59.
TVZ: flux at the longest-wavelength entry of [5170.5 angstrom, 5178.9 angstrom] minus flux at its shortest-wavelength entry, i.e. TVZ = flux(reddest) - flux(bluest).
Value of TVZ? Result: 14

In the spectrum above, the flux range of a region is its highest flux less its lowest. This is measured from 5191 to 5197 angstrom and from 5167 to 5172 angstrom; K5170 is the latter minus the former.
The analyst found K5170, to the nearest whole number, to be 6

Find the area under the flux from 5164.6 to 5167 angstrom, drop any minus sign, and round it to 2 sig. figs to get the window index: 78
